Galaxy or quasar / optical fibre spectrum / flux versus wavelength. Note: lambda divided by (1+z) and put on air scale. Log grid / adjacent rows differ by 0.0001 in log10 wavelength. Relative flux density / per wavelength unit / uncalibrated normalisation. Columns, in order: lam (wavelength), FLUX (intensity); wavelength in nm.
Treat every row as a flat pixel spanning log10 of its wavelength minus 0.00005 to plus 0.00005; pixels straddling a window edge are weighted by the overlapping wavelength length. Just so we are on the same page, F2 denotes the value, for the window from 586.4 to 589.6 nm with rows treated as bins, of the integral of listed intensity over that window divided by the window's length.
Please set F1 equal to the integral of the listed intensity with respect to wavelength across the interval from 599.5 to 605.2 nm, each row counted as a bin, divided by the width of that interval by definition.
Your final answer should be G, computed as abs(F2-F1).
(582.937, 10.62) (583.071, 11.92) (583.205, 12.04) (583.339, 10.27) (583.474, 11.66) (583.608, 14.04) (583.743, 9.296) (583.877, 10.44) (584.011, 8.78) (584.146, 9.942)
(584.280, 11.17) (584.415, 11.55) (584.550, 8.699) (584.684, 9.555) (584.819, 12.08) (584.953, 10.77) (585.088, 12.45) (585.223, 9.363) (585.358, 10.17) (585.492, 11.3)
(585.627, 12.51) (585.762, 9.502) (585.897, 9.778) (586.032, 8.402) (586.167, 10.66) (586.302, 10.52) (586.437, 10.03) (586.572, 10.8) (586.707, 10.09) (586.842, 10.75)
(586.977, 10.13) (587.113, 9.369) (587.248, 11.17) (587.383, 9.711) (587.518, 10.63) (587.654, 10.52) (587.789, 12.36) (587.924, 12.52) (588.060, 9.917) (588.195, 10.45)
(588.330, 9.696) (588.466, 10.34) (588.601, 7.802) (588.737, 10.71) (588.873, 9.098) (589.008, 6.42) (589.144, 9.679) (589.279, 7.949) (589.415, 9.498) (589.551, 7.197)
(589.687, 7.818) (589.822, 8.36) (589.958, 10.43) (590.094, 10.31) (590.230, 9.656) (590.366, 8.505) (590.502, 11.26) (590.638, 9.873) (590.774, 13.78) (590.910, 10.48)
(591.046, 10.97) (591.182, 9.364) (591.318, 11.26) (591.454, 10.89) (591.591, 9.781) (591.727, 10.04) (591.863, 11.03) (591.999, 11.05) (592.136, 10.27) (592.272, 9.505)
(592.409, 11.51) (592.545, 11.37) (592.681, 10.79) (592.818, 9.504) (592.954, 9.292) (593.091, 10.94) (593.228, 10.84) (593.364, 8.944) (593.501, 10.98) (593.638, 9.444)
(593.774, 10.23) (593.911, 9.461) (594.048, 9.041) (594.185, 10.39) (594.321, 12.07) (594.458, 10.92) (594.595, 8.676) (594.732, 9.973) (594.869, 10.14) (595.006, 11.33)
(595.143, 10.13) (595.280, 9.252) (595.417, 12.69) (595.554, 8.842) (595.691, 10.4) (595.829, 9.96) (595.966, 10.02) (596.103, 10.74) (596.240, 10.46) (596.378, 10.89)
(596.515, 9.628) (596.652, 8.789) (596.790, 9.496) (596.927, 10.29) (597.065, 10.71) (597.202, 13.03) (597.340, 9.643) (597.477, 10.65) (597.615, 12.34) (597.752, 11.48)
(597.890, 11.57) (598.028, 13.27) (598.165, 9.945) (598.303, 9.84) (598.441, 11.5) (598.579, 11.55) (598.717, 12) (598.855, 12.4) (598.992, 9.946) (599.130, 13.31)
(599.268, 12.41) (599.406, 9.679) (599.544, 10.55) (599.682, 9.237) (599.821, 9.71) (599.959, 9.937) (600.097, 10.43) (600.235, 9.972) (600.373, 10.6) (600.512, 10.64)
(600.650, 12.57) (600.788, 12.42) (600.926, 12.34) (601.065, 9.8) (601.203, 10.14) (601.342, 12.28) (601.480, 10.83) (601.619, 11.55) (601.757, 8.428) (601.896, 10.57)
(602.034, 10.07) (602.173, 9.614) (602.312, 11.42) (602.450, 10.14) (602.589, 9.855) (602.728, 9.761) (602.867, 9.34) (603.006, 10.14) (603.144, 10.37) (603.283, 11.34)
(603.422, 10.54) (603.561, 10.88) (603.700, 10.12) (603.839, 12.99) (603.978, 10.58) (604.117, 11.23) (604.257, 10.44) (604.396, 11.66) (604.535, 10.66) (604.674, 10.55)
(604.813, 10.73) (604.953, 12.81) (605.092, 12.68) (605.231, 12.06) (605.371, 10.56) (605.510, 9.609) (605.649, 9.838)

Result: 0.9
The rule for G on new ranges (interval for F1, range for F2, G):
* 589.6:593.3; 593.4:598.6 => 0.2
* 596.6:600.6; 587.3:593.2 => 0.8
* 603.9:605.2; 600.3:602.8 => 0.6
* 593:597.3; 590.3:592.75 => 0.4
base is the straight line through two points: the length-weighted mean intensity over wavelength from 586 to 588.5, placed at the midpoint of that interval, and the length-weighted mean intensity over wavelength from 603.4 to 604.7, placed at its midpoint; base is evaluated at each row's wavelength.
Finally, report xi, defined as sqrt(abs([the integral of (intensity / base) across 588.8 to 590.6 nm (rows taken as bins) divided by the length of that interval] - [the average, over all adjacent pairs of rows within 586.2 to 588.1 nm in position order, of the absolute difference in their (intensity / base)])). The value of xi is 0.87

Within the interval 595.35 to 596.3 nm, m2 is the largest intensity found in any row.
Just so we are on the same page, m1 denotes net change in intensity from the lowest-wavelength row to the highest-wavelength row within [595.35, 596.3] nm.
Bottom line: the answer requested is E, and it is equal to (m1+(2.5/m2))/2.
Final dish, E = -1.0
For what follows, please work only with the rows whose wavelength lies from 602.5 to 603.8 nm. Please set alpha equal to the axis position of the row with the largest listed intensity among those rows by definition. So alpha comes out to 603.283 nm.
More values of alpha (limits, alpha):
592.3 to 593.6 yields 592.409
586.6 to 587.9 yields 587.789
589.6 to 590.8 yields 590.774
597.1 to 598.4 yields 598.028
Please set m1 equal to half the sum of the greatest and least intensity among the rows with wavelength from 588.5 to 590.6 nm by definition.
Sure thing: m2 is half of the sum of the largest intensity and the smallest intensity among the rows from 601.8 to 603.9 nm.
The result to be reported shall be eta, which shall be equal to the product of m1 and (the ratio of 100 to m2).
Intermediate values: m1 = 8.8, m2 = 11.2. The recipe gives 79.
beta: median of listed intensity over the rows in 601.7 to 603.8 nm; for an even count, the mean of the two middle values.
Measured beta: 10.1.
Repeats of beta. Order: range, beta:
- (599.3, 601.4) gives 10.4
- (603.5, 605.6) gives 10.7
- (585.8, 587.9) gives 10.5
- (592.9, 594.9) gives 10.1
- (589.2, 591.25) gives 9.7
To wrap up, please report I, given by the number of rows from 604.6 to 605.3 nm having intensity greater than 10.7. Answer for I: 4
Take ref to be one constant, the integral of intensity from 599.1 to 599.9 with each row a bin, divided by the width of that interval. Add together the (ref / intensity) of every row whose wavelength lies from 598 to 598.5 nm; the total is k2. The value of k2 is 3.89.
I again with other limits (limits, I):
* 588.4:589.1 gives 1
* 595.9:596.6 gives 2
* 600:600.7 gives 1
